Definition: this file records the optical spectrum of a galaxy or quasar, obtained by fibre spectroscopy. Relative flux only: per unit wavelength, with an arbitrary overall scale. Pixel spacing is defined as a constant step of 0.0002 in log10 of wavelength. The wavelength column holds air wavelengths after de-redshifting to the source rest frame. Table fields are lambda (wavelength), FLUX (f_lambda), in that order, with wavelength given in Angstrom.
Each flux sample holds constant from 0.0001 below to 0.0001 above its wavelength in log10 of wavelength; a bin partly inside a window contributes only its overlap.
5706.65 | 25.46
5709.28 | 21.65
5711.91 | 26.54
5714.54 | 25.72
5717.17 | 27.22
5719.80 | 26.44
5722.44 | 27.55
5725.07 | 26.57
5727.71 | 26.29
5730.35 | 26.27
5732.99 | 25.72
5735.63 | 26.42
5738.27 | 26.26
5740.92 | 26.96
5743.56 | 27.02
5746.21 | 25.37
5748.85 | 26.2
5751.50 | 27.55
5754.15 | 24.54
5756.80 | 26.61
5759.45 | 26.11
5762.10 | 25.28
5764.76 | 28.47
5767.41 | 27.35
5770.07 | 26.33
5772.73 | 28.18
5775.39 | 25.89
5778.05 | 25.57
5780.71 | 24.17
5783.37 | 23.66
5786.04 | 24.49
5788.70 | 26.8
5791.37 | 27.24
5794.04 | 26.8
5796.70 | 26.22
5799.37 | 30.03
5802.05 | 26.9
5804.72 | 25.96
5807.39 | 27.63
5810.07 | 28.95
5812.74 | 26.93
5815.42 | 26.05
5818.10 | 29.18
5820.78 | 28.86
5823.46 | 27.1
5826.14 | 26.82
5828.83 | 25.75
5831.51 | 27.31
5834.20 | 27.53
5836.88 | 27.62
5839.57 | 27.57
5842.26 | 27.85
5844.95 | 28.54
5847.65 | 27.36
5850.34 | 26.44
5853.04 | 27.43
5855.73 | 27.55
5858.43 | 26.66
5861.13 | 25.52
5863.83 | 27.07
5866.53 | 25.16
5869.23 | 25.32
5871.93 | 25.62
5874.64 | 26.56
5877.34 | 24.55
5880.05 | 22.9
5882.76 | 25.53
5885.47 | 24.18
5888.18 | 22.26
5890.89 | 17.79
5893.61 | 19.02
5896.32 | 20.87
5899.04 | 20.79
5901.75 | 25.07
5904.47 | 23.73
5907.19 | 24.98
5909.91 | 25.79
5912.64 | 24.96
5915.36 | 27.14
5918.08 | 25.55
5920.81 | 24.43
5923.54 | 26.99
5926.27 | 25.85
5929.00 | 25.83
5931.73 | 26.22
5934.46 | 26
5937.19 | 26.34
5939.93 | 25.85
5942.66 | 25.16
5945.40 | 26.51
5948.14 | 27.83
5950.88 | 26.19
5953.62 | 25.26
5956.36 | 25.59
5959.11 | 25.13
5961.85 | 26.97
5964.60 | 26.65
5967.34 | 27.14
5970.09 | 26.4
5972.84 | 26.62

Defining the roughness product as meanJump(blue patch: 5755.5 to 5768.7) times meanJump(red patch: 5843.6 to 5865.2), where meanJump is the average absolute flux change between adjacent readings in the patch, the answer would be 1.37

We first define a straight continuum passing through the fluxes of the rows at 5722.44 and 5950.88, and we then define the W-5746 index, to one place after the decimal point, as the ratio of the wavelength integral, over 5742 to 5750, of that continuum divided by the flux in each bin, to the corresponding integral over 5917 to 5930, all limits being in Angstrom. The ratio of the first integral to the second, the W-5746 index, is 0.6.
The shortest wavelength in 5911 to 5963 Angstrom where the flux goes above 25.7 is 5915.36 Angstrom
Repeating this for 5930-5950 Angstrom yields 5931.73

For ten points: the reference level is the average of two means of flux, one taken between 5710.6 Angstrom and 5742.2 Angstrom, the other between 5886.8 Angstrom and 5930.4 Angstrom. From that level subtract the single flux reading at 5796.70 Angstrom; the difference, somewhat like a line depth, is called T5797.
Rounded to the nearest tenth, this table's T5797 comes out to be -1.1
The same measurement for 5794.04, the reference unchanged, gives -1.6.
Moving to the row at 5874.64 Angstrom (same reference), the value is -1.4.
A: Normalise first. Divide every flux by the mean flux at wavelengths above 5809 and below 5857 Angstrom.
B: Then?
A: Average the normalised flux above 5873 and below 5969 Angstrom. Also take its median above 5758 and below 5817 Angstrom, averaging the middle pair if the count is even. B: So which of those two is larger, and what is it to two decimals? 0.97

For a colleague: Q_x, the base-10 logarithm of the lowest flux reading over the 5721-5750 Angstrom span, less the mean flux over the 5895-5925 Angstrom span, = -23.17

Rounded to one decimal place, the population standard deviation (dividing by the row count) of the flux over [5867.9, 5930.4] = 2.4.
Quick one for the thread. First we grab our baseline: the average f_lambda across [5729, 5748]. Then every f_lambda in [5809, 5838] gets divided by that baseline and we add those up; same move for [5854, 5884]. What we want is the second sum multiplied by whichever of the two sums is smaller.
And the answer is 115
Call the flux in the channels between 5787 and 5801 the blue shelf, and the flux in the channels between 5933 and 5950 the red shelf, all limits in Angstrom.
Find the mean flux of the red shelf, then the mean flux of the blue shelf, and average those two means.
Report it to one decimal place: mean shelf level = 26.8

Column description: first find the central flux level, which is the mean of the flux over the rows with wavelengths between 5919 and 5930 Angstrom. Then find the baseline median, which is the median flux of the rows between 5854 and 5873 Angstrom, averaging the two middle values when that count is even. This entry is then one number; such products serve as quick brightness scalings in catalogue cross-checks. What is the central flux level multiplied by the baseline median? 660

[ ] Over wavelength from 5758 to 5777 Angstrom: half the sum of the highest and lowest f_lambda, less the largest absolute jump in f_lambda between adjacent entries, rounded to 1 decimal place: 23.7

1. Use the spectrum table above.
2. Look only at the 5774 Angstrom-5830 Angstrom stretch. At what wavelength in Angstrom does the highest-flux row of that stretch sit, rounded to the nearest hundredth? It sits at 5799.37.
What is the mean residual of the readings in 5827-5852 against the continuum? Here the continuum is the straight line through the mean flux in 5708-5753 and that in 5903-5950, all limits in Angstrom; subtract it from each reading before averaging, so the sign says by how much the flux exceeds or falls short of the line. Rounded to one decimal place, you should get 1.3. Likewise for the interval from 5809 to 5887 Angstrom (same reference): 0.7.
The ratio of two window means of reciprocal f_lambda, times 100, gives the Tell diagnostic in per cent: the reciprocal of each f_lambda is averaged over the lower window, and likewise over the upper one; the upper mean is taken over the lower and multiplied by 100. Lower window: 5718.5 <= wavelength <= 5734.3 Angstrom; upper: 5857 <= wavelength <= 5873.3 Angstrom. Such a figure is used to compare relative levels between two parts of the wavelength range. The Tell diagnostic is 102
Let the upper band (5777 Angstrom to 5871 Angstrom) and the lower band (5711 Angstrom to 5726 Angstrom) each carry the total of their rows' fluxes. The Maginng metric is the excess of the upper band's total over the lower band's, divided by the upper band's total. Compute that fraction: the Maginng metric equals 0.8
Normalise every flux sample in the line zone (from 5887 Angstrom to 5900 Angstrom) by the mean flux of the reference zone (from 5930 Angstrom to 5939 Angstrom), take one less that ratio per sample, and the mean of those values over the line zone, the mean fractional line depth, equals 0.23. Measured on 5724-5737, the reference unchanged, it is 0.00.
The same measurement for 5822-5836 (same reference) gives -0.03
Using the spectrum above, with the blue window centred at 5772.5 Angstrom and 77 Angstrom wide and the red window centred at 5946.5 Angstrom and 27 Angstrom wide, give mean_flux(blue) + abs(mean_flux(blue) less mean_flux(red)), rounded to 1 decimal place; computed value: 27.0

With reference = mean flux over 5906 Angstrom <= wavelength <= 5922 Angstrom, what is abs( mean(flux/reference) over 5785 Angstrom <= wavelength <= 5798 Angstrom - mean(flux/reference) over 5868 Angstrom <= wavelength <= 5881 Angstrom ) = 0.05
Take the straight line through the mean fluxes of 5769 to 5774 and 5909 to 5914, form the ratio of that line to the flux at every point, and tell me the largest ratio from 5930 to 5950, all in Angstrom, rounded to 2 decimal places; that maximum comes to 0.99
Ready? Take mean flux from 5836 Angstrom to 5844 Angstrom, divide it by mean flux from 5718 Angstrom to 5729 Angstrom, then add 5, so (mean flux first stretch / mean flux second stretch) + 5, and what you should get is 6.04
